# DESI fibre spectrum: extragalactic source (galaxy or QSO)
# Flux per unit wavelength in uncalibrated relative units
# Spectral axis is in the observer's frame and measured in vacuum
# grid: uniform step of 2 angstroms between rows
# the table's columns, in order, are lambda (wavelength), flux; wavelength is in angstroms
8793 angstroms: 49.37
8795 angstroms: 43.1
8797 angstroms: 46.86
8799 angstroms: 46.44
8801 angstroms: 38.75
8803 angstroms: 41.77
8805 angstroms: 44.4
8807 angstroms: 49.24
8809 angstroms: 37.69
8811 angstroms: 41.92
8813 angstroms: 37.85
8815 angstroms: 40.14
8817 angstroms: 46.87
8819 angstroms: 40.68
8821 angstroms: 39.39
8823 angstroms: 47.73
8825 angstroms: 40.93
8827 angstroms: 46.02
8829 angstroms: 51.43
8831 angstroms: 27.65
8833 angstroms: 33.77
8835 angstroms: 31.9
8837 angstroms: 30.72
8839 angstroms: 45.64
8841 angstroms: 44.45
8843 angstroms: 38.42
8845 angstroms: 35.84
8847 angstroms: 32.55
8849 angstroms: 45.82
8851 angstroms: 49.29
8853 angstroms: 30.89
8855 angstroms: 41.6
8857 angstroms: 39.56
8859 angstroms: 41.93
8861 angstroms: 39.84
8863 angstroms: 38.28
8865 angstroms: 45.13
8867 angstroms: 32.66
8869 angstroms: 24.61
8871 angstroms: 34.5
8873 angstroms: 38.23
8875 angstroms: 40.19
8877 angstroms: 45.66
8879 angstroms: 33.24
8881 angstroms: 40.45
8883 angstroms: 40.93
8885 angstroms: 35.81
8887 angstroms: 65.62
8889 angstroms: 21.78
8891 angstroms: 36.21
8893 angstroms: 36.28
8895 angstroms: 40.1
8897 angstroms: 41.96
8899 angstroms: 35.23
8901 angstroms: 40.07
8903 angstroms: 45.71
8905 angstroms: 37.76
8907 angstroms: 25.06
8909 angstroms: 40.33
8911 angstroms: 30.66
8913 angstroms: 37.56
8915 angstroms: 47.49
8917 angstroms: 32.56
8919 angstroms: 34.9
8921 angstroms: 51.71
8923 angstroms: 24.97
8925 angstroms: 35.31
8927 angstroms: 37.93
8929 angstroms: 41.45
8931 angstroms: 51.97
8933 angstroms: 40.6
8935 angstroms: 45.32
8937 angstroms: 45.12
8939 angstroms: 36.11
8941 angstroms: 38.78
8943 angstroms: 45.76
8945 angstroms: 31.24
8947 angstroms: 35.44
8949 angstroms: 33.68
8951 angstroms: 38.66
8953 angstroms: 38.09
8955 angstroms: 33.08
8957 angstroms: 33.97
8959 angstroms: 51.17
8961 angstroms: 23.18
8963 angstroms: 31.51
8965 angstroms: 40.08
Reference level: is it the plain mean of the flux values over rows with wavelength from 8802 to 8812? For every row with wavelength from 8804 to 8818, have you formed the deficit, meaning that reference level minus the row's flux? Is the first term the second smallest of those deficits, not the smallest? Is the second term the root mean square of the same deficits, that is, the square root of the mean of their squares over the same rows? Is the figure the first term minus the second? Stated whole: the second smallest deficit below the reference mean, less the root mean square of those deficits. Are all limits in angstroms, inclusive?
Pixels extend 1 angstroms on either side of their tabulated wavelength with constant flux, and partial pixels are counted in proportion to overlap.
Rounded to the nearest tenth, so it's -8.0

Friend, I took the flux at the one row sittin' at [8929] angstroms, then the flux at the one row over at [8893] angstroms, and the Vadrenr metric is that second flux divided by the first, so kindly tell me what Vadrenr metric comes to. 0.88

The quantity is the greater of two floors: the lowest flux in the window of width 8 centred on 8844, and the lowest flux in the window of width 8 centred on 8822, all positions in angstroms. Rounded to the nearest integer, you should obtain 39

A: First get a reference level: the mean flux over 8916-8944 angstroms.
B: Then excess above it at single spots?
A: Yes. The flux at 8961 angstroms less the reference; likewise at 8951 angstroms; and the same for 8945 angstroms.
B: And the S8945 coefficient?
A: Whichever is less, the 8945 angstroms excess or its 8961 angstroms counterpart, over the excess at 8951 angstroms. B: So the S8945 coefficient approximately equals 11.2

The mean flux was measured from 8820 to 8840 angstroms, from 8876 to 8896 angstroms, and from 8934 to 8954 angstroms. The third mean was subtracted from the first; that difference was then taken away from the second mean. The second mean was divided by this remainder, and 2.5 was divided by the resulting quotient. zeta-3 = 2.46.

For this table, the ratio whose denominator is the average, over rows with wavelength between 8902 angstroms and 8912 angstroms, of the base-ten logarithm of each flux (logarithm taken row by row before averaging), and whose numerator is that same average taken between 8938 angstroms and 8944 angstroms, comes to 1.04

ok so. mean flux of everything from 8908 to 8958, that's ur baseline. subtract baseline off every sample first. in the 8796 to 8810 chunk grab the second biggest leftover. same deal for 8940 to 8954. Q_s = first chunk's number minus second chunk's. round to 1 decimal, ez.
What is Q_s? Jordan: 8.1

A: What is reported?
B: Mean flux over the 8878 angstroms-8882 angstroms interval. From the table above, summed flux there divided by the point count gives 37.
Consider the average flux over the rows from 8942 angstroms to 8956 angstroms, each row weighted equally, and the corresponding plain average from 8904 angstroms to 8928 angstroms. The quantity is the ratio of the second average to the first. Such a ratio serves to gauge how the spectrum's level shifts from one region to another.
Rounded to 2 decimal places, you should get 0.99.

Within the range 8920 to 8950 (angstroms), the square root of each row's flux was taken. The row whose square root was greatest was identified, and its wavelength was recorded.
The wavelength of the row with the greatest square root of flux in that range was 8931 angstroms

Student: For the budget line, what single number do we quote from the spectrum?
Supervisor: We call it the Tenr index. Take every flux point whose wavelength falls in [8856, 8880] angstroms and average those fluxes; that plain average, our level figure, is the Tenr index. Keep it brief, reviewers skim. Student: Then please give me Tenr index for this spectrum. 37.8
